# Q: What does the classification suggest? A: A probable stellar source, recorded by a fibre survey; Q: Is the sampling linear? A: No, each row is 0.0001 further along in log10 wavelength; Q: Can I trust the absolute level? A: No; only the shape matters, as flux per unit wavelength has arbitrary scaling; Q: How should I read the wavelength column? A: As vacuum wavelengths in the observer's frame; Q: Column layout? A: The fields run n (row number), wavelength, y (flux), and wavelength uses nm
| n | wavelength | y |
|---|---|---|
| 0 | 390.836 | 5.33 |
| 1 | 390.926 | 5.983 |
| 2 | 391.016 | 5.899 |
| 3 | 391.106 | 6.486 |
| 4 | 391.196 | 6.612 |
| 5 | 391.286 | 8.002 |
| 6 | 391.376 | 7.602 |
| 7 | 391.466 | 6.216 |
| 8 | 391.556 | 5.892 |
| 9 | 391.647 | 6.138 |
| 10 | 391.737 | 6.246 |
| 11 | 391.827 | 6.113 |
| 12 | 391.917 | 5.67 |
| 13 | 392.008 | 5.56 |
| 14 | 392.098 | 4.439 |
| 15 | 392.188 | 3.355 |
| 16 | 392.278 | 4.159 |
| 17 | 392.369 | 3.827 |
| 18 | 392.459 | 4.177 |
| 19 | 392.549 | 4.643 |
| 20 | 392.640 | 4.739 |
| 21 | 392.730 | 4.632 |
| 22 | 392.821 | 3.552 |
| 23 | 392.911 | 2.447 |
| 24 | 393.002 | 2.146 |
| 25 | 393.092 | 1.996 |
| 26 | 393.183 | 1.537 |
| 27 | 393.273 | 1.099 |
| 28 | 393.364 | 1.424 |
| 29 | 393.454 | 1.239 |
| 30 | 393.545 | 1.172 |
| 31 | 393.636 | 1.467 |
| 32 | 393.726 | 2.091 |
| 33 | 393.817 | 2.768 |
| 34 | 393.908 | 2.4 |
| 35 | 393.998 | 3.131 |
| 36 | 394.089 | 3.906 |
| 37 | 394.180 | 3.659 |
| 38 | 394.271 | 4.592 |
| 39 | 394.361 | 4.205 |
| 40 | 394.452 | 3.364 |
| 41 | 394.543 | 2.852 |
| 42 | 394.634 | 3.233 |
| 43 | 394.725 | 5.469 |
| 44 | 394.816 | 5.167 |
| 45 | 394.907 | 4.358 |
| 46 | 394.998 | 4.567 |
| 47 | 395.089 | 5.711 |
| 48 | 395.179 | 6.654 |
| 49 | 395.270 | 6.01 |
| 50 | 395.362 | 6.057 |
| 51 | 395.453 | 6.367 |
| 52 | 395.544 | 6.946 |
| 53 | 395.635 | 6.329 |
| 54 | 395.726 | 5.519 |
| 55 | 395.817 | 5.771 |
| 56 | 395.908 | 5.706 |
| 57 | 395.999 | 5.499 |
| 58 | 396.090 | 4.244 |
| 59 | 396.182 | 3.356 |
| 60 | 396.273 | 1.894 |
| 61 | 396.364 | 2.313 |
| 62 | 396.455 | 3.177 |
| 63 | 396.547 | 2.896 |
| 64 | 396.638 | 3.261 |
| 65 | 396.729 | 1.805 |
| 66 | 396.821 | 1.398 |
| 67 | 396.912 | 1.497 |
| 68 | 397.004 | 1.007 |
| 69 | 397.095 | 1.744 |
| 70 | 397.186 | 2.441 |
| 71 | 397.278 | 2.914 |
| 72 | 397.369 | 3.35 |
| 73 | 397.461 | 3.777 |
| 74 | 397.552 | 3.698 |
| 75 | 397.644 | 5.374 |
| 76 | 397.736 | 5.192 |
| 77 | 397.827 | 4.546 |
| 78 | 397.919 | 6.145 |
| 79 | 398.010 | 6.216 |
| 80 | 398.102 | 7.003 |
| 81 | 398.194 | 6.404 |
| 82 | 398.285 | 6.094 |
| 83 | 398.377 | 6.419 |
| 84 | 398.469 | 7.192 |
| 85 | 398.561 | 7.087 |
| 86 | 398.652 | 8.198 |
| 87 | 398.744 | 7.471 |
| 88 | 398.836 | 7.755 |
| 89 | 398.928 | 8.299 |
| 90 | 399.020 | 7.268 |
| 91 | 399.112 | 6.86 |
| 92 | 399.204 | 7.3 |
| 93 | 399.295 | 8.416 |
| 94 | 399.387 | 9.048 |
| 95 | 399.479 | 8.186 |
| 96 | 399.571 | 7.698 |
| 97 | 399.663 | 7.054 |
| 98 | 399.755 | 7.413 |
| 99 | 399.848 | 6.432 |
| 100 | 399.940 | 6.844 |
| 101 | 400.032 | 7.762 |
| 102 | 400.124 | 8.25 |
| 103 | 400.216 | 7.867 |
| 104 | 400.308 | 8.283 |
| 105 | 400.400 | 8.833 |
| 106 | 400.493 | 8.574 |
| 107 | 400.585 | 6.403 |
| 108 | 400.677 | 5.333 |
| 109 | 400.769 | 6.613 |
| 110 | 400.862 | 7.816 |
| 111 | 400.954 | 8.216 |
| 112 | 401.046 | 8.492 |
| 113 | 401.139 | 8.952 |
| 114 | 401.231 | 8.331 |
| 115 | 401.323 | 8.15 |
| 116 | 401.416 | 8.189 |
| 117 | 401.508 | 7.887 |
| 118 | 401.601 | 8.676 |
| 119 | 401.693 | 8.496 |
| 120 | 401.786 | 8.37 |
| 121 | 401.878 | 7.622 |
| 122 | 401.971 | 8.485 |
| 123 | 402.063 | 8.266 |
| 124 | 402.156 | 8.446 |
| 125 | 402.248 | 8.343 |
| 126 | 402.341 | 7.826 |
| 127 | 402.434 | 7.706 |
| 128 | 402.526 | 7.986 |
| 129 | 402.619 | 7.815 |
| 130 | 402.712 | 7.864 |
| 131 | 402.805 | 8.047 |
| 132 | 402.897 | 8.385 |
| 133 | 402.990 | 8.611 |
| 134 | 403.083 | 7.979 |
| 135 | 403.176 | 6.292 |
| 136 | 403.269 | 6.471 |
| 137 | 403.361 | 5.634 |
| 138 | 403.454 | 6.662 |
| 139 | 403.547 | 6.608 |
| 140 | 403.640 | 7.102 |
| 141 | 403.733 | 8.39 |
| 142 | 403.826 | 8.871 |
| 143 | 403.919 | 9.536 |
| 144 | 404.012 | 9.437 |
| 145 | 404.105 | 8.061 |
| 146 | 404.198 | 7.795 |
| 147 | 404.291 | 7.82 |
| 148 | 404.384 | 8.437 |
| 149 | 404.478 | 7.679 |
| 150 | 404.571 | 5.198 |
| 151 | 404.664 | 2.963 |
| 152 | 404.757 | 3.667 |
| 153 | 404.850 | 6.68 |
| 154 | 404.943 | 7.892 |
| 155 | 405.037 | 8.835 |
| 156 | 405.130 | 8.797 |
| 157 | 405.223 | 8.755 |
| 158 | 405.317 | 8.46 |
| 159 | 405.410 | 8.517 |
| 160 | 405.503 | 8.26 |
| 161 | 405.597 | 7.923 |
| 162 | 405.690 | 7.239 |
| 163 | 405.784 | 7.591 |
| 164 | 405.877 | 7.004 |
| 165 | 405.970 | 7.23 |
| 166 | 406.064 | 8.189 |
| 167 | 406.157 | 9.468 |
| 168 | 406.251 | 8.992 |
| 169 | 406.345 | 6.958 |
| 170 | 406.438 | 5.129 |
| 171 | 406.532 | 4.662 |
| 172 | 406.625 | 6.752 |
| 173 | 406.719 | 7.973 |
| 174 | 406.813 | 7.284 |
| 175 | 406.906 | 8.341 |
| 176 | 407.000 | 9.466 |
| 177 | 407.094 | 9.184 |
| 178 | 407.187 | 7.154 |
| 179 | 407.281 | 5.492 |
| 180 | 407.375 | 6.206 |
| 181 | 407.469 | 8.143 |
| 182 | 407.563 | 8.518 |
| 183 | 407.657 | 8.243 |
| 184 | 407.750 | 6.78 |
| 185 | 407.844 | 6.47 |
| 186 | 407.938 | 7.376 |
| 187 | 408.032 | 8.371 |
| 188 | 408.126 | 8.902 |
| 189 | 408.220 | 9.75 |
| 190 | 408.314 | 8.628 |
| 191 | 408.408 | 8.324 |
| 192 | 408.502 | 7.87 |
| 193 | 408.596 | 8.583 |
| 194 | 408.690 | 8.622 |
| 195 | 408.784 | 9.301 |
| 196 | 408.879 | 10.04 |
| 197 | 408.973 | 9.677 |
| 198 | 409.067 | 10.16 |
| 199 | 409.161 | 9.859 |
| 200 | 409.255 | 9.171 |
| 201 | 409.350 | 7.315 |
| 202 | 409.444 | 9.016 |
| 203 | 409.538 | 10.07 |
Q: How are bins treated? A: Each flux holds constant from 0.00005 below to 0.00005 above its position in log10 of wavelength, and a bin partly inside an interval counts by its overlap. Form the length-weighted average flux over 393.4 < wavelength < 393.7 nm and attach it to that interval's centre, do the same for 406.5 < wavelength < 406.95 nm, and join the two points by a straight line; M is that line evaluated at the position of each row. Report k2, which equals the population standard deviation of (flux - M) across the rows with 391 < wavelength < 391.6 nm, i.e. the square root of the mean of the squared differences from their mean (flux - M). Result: 0.8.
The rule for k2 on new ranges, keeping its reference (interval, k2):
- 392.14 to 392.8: 0.4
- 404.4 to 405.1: 2.0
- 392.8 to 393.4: 0.8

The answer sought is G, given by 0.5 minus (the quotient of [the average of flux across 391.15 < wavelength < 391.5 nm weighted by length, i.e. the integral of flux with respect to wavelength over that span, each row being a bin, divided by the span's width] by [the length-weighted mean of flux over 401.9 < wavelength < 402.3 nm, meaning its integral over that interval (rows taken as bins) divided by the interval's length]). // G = -0.4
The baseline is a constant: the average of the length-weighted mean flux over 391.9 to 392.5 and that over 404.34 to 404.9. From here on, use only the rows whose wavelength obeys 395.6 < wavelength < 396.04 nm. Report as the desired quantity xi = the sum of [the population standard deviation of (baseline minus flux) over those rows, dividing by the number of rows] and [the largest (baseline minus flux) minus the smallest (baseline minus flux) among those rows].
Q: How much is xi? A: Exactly 1.1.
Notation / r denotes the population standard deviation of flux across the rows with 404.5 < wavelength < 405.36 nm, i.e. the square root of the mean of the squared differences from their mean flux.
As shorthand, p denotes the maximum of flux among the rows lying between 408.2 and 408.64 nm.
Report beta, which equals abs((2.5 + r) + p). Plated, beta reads 14.4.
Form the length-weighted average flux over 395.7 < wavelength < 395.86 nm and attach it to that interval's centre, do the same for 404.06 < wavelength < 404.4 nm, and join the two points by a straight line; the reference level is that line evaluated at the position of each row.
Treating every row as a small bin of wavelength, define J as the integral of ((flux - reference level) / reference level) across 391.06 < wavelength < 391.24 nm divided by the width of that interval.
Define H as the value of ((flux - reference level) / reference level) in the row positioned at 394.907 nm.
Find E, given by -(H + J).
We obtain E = -0.3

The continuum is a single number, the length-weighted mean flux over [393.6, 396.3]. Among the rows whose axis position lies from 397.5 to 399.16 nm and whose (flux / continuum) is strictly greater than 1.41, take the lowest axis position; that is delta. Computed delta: 398.102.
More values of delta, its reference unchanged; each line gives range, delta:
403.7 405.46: 403.733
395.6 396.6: 395.635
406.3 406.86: 406.345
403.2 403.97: 403.269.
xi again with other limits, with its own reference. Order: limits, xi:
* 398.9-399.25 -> 2.0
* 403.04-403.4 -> 3.2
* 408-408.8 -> 2.4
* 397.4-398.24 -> 4.4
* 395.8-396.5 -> 5.3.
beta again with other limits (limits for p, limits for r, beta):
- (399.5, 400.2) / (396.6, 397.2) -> 11.4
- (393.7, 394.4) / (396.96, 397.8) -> 8.5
